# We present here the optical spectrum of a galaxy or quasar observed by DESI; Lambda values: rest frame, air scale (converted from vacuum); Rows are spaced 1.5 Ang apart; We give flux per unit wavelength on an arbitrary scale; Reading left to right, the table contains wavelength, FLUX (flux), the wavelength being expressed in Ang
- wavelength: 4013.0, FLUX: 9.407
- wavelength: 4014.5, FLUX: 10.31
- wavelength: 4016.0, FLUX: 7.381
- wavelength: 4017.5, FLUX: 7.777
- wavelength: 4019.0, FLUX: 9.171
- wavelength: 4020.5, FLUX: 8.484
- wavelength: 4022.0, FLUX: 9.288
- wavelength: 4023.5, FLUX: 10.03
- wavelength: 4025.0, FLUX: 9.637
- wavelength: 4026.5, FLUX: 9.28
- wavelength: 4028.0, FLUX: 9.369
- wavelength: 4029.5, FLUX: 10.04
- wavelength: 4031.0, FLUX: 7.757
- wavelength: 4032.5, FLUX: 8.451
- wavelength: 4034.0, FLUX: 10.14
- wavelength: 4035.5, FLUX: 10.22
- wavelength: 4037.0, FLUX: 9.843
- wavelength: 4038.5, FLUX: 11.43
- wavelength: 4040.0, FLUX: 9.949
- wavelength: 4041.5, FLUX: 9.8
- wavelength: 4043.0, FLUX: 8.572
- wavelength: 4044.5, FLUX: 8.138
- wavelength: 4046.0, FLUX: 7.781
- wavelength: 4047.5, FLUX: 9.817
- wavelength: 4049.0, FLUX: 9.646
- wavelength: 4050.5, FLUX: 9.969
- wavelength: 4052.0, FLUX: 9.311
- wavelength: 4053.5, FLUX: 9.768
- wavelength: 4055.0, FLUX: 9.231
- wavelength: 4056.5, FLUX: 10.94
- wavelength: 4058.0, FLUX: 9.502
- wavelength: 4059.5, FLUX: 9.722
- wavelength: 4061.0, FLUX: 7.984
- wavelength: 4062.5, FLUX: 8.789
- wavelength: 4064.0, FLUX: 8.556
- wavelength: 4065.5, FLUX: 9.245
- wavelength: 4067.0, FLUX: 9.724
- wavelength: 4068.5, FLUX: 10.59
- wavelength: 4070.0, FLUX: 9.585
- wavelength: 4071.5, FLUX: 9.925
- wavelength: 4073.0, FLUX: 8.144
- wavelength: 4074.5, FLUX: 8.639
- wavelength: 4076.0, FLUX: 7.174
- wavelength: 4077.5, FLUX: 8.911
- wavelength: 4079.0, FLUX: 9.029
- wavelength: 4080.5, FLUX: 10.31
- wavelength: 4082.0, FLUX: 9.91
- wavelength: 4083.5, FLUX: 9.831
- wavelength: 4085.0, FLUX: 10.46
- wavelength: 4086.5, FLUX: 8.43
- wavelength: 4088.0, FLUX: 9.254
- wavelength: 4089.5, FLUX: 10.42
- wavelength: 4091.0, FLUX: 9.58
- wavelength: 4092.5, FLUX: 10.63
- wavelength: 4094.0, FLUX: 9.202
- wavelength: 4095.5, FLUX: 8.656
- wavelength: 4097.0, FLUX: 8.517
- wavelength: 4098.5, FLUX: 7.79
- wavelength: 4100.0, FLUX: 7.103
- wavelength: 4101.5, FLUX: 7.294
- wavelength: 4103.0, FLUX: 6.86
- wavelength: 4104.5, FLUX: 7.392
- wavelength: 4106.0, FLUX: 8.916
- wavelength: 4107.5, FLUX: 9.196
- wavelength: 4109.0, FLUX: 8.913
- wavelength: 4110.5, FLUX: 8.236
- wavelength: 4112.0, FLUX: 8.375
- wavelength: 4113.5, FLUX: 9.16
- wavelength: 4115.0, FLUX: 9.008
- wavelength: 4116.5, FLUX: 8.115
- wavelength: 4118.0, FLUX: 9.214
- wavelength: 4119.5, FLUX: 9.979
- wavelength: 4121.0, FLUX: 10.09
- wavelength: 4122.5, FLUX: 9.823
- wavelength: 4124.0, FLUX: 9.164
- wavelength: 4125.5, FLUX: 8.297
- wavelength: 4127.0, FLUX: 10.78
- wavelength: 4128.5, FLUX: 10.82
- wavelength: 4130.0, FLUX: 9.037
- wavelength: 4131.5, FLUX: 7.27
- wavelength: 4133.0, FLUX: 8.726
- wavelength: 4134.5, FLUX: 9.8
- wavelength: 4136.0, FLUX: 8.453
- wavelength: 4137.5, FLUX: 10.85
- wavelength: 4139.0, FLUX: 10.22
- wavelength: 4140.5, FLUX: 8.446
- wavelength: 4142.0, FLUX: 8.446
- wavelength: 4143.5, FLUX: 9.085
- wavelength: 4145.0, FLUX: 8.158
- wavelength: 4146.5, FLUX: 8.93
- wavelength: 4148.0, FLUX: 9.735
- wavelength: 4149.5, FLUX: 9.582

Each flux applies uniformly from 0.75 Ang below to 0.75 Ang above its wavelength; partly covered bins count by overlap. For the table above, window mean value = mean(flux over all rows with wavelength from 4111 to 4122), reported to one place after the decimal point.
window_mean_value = 9.1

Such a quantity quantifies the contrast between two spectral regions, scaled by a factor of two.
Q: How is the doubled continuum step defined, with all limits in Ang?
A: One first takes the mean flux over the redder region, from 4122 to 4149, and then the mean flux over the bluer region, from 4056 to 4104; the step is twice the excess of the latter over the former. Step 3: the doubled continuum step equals -0.3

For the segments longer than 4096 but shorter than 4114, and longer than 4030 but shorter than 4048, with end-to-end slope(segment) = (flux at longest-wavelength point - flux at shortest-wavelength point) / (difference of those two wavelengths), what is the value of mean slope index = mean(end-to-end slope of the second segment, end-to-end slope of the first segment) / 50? 0.0016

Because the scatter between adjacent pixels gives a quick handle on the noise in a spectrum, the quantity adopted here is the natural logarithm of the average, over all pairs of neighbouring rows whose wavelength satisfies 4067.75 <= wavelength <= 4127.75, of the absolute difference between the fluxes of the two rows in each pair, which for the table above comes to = -0.23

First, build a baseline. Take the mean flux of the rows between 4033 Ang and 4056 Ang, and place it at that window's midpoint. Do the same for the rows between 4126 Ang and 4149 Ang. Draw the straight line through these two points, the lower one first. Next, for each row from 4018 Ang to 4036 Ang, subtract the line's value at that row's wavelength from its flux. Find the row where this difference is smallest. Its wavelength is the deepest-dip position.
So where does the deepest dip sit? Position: 4031.0 Ang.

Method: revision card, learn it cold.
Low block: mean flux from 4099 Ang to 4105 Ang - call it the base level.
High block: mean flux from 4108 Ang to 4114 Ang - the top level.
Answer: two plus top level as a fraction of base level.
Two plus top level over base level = 3.21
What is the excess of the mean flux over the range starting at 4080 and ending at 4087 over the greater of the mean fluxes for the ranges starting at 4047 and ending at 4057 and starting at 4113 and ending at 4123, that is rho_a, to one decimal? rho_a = 0.0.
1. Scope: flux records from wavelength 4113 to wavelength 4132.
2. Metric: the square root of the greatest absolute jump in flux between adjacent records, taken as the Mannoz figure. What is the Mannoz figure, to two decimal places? 1.58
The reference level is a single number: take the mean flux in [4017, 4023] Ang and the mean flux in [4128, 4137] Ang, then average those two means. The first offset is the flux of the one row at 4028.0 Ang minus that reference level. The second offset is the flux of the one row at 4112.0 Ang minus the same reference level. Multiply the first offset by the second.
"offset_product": -0.25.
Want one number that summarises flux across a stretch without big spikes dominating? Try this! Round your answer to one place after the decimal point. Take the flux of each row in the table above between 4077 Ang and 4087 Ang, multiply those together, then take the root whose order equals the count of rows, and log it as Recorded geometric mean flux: 9.5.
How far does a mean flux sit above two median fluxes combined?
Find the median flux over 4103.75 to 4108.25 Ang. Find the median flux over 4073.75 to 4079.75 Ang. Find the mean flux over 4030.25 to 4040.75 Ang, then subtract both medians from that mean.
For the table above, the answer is -8.0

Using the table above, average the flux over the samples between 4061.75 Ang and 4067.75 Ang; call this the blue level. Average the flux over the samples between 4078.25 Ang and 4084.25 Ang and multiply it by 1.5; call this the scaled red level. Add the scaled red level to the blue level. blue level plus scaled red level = 23.7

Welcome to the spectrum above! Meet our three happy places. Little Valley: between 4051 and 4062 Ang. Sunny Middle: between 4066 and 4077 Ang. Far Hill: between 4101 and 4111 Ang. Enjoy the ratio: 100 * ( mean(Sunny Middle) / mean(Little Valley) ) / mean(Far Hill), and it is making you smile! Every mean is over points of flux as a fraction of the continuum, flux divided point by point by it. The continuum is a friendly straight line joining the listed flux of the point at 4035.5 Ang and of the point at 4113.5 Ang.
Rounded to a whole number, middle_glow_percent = 112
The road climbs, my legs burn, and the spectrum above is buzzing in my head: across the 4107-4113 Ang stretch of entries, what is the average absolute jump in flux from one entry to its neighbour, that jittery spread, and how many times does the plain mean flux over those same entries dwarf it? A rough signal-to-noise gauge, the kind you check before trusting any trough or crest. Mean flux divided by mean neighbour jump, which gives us 24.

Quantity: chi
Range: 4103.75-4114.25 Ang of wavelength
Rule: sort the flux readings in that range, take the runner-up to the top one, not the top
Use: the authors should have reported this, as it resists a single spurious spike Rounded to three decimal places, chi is 9.160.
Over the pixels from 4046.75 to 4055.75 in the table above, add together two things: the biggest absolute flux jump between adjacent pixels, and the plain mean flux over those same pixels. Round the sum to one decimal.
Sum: 10.3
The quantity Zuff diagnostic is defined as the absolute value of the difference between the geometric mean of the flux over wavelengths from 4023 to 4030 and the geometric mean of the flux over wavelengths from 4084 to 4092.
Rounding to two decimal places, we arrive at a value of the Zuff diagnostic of 0.07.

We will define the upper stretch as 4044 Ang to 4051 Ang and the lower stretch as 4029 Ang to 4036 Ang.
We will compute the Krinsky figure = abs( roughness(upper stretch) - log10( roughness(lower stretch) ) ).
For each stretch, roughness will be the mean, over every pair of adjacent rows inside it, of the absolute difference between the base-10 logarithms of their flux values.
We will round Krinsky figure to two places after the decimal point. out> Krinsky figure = 1.27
